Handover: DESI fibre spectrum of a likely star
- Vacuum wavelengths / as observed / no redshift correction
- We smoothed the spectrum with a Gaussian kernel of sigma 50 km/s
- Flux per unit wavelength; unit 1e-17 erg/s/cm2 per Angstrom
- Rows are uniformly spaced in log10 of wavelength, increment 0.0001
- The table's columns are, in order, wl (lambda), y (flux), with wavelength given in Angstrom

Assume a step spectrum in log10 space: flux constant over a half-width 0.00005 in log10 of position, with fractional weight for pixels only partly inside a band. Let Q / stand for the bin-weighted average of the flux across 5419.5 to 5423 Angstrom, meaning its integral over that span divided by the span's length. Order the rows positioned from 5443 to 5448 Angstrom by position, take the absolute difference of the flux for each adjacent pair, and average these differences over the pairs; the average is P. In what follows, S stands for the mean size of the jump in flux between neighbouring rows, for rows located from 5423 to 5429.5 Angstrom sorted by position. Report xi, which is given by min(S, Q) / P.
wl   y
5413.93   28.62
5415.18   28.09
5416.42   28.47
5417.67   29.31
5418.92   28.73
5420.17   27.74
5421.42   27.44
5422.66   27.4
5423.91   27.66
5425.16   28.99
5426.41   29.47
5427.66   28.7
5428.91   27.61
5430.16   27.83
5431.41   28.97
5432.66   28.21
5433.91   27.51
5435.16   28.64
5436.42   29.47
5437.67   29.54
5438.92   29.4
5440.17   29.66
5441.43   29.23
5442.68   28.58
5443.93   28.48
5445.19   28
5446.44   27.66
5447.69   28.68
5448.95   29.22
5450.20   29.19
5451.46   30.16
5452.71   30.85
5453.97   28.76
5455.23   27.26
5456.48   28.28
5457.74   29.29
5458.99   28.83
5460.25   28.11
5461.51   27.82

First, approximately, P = 0.61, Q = 27.6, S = 0.9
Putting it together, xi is 1.50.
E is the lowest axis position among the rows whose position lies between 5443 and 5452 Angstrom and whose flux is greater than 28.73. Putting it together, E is 5448.95 Angstrom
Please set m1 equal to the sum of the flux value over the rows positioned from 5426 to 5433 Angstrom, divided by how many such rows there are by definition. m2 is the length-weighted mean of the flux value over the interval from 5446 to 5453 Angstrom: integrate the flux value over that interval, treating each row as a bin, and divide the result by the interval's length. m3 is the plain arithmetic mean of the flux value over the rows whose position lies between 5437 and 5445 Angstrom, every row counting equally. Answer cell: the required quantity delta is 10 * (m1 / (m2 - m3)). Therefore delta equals 2174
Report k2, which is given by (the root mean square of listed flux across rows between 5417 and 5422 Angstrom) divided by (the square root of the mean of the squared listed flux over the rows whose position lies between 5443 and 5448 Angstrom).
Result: 1.00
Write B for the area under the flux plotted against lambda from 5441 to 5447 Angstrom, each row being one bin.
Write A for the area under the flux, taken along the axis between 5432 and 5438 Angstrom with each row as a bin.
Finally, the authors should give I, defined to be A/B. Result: 1.01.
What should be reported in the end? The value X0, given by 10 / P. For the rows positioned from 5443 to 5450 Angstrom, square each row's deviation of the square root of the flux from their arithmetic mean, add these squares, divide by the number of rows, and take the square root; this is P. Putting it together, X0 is 197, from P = 0.051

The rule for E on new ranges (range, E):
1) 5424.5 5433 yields 5425.16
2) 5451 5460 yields 5451.46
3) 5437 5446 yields 5437.67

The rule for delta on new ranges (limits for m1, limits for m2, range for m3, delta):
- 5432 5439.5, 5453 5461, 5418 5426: 568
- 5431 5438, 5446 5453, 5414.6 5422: 292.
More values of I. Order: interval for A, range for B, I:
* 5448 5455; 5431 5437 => 1.20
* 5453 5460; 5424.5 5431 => 1.08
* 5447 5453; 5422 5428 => 1.04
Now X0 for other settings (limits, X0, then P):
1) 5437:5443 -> 284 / 0.035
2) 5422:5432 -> 144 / 0.069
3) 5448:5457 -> 99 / 0.102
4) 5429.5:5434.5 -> 195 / 0.051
